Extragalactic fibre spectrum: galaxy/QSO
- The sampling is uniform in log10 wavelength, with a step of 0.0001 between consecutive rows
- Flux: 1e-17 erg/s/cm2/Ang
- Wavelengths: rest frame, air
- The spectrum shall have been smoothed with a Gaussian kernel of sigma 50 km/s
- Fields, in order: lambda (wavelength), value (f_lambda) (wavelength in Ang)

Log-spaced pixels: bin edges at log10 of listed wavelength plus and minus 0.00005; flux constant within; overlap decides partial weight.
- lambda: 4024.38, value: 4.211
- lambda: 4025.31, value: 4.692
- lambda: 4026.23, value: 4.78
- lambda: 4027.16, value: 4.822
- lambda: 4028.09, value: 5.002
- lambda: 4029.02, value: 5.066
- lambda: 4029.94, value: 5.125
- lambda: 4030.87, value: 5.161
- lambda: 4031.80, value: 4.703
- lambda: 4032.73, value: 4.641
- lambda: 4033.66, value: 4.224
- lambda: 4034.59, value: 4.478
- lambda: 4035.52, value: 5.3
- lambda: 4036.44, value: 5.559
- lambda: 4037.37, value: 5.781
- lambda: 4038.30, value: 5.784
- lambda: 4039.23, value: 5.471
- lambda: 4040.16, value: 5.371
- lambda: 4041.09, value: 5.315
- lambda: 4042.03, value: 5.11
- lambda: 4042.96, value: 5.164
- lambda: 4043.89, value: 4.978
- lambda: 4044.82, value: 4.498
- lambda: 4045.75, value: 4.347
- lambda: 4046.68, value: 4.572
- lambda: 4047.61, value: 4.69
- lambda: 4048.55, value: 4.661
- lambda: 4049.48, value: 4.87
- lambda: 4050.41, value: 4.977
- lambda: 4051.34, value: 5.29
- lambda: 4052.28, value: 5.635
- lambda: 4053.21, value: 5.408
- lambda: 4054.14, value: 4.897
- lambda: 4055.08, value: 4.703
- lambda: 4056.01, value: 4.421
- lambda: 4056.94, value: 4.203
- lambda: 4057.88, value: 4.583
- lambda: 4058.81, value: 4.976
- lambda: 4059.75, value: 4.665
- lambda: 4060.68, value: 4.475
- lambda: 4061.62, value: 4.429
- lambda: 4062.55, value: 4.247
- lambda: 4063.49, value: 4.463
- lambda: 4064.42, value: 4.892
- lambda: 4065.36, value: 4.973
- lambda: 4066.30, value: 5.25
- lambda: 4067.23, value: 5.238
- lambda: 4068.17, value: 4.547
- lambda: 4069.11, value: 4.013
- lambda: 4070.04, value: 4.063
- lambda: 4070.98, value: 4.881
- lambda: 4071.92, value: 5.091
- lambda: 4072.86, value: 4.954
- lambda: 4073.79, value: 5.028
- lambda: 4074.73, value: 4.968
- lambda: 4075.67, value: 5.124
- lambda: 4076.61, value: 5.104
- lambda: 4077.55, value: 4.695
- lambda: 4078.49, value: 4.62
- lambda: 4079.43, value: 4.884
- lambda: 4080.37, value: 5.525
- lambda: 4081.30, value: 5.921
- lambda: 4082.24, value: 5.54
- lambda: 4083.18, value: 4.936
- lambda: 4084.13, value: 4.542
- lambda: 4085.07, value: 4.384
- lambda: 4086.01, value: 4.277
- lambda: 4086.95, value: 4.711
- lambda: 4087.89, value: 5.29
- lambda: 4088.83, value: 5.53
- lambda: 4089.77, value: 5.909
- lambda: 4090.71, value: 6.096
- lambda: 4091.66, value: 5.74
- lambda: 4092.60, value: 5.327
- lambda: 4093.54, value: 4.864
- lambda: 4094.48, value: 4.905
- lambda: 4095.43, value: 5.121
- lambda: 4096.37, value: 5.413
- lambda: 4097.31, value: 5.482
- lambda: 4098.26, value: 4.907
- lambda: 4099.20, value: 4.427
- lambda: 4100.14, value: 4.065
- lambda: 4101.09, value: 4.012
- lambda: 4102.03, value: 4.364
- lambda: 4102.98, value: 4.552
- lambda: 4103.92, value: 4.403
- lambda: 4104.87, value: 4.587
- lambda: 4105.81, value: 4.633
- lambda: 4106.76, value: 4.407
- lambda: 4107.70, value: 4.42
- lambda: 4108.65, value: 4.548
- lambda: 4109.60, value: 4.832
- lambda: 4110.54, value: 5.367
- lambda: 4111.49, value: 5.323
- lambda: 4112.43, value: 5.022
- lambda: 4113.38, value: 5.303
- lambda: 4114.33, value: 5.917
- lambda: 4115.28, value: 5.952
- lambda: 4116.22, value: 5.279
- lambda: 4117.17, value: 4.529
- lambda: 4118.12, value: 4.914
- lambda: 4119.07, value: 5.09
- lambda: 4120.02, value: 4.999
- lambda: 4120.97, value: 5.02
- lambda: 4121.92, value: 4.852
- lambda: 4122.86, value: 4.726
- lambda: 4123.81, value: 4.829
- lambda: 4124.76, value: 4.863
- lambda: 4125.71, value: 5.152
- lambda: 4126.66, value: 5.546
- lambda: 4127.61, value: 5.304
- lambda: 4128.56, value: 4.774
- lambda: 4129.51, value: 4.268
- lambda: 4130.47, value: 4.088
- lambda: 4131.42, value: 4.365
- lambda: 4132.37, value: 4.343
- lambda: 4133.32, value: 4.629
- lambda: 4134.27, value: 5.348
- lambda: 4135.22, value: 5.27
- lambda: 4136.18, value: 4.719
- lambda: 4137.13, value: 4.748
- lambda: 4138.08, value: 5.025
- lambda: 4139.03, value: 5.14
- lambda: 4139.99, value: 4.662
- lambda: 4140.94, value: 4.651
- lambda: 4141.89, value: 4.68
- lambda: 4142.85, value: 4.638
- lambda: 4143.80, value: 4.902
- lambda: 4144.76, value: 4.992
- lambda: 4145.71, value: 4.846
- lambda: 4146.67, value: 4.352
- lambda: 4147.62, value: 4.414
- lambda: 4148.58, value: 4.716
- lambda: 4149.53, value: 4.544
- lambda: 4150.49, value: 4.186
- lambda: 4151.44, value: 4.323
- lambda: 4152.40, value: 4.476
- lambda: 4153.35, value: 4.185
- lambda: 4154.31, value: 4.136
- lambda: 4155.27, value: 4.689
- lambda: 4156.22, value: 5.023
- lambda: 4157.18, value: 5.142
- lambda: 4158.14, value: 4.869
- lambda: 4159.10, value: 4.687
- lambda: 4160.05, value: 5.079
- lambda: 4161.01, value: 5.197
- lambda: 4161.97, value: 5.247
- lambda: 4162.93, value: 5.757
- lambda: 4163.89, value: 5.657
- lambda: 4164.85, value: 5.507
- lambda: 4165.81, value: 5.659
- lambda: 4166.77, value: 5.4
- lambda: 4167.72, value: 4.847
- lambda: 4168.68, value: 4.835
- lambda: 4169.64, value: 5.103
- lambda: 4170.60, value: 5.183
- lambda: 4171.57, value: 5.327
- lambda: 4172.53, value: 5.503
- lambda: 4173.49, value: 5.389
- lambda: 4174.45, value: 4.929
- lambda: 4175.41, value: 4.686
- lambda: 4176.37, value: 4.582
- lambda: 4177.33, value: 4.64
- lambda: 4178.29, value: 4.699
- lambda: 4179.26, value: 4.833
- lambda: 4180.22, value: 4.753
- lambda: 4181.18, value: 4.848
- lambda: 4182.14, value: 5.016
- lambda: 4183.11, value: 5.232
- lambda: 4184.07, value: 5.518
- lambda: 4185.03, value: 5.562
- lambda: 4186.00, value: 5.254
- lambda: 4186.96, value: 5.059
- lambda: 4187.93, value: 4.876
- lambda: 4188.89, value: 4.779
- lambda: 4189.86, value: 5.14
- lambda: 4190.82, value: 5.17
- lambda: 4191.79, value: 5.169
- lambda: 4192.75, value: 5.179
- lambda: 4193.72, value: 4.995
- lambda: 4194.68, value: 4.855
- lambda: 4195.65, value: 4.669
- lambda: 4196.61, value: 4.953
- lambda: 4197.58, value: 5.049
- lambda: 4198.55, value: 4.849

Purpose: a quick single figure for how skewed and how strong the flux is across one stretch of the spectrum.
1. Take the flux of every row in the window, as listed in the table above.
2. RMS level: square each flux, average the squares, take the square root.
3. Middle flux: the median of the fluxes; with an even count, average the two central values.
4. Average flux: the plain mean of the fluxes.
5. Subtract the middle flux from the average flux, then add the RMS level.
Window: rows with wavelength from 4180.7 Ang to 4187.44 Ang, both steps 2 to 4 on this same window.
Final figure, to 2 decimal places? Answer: 5.20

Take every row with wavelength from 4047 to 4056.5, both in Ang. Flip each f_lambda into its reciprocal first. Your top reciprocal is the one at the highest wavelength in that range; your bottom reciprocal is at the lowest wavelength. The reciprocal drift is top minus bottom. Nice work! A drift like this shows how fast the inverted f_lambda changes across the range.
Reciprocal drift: 0.01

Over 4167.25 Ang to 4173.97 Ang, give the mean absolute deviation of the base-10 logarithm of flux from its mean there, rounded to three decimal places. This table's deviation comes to 0.017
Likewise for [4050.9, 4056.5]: 0.033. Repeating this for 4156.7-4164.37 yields 0.022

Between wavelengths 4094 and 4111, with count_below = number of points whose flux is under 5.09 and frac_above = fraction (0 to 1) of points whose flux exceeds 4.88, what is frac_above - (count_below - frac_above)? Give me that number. -13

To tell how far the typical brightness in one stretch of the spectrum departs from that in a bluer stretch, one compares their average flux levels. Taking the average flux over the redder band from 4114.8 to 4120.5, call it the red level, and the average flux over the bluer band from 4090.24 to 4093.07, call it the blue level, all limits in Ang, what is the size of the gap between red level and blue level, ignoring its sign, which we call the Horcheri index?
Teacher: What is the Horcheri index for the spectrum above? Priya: 0.59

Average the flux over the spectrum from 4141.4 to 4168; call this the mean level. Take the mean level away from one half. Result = -4.36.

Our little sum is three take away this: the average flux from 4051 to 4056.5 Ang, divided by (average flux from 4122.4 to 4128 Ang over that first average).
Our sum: -2.0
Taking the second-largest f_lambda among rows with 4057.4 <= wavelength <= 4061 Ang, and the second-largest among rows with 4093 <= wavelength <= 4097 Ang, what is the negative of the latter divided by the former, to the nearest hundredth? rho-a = -1.10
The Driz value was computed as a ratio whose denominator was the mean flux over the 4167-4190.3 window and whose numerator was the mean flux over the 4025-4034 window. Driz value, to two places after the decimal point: 0.96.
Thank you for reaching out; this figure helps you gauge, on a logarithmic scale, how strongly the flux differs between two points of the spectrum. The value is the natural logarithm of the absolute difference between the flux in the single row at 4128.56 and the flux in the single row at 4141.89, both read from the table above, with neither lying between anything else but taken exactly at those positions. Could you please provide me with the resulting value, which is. -2.4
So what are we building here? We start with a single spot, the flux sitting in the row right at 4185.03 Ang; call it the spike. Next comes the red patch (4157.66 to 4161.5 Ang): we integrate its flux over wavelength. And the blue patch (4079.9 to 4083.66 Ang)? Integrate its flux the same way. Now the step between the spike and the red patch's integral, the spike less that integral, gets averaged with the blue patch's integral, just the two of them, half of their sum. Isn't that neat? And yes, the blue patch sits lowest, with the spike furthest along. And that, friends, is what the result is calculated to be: 3.6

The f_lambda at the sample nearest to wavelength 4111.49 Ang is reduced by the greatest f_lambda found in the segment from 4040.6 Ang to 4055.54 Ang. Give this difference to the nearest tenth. -0.3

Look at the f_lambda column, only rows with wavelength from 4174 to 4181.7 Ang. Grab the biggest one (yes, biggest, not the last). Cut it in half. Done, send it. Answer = 2.46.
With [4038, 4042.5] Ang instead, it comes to 2.89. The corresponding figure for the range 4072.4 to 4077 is 2.56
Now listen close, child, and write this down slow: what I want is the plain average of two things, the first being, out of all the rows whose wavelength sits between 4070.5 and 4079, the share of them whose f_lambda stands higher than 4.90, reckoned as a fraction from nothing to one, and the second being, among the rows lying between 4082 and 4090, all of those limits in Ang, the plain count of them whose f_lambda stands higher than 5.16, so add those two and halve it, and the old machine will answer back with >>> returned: 2.33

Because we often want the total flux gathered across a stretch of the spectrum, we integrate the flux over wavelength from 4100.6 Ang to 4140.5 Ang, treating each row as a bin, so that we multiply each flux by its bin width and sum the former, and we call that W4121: 194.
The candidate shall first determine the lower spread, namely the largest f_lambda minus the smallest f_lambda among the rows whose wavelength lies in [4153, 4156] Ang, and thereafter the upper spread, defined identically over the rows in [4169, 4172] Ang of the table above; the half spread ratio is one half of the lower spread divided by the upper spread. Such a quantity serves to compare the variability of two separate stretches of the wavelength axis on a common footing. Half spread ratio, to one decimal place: 1.2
